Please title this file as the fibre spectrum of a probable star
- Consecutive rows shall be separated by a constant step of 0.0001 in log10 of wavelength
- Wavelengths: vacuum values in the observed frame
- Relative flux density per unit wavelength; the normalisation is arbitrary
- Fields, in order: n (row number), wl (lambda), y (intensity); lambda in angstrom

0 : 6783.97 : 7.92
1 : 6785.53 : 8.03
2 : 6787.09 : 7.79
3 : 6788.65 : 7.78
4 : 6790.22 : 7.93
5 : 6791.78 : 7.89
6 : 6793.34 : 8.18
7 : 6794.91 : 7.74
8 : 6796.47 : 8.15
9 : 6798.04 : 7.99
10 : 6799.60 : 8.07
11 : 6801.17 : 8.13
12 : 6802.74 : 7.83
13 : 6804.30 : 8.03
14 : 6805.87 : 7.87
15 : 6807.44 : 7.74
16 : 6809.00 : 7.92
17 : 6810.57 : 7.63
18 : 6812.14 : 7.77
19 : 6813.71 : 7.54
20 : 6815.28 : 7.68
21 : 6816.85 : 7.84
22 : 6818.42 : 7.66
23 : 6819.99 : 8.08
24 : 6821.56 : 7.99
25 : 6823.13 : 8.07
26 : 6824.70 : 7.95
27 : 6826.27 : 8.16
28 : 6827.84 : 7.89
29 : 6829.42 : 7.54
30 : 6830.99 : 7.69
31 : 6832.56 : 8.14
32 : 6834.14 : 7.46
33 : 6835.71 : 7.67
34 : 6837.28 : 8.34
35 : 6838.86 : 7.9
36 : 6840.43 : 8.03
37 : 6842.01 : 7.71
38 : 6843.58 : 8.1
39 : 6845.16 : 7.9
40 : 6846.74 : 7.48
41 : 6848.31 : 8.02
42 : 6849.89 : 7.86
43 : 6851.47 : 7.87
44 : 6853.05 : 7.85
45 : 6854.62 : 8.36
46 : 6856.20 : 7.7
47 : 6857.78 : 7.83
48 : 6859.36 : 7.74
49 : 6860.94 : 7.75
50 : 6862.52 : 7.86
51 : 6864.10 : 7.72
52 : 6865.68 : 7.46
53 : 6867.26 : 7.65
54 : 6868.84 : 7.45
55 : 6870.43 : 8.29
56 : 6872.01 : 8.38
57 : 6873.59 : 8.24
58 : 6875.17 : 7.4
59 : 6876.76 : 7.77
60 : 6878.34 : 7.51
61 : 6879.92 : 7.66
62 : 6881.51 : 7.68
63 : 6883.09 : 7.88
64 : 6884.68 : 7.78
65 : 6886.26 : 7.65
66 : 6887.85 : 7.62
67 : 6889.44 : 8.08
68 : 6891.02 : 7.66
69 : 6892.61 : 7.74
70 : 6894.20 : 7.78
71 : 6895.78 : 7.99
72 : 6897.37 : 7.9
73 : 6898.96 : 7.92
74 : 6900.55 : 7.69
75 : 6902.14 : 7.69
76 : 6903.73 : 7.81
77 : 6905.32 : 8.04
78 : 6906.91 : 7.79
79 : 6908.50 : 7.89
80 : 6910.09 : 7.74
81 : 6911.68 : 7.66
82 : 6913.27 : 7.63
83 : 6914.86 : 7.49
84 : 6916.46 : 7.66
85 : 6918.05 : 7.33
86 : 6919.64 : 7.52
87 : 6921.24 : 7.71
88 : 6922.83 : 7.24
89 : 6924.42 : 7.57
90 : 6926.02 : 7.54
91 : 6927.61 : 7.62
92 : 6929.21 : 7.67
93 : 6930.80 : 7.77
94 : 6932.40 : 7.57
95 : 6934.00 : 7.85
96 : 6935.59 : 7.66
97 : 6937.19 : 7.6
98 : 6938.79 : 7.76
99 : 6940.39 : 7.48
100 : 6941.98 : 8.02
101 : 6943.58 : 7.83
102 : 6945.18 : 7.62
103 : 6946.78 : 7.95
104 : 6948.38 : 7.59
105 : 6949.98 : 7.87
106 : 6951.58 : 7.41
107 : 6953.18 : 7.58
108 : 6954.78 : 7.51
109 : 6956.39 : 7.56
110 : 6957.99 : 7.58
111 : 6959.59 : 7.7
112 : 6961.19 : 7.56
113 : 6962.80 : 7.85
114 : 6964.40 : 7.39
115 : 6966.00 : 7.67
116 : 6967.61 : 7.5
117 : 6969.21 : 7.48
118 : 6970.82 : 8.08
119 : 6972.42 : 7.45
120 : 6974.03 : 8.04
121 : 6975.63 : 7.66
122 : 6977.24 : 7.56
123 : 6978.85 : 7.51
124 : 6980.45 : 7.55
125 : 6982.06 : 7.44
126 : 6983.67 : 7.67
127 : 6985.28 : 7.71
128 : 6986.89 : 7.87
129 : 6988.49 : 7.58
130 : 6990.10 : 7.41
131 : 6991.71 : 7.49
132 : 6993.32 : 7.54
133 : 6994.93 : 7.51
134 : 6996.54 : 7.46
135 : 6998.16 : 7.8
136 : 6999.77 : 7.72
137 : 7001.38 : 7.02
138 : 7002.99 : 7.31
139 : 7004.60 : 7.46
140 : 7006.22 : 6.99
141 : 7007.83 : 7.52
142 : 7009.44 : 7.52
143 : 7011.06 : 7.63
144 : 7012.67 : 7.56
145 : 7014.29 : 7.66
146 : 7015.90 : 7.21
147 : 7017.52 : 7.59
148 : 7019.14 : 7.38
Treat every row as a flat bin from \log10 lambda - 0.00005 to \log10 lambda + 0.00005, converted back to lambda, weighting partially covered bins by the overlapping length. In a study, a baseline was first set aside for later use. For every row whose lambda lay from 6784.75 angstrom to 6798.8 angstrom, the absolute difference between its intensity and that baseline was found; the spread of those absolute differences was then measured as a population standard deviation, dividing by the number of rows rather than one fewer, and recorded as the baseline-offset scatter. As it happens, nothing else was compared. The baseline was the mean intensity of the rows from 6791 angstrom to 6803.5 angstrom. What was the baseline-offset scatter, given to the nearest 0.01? 0.08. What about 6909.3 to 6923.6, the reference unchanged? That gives 0.16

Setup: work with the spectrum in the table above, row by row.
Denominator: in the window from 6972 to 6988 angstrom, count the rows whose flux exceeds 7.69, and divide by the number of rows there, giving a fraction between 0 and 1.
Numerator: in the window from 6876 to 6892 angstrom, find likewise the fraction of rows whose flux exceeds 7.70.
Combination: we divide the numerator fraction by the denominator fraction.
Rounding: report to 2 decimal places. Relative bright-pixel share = 1.33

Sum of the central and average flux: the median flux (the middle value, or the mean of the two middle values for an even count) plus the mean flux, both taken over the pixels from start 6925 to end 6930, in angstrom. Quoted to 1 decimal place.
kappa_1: 15.2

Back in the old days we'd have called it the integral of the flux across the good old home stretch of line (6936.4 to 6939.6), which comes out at 24.5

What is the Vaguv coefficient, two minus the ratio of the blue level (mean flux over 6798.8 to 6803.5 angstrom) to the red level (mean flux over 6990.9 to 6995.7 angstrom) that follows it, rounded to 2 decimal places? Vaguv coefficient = 0.93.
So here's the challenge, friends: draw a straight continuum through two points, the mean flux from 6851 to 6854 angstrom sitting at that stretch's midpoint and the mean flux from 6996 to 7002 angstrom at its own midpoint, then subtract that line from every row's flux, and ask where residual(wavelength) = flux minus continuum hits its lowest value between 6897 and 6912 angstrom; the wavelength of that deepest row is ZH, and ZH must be 6911.68 angstrom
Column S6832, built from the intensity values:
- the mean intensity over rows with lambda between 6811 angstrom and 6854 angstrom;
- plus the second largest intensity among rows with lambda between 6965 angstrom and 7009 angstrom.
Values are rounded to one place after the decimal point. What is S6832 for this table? 15.9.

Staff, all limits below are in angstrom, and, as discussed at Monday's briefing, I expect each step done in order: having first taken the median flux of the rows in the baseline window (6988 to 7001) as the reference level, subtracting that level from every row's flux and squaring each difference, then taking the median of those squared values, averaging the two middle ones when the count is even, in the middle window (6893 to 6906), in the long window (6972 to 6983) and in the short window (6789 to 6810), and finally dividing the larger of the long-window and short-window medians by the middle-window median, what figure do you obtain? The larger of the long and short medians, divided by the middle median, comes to 1.5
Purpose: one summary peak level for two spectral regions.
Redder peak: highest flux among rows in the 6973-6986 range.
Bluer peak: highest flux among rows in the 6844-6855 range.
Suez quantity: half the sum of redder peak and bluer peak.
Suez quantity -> 8.20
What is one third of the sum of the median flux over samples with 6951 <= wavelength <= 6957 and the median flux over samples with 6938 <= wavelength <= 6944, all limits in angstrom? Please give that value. 5.11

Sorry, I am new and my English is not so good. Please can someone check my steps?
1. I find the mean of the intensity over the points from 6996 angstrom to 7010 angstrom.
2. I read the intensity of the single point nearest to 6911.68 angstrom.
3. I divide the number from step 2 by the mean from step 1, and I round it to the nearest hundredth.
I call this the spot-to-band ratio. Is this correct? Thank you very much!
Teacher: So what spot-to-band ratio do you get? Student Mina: 1.03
